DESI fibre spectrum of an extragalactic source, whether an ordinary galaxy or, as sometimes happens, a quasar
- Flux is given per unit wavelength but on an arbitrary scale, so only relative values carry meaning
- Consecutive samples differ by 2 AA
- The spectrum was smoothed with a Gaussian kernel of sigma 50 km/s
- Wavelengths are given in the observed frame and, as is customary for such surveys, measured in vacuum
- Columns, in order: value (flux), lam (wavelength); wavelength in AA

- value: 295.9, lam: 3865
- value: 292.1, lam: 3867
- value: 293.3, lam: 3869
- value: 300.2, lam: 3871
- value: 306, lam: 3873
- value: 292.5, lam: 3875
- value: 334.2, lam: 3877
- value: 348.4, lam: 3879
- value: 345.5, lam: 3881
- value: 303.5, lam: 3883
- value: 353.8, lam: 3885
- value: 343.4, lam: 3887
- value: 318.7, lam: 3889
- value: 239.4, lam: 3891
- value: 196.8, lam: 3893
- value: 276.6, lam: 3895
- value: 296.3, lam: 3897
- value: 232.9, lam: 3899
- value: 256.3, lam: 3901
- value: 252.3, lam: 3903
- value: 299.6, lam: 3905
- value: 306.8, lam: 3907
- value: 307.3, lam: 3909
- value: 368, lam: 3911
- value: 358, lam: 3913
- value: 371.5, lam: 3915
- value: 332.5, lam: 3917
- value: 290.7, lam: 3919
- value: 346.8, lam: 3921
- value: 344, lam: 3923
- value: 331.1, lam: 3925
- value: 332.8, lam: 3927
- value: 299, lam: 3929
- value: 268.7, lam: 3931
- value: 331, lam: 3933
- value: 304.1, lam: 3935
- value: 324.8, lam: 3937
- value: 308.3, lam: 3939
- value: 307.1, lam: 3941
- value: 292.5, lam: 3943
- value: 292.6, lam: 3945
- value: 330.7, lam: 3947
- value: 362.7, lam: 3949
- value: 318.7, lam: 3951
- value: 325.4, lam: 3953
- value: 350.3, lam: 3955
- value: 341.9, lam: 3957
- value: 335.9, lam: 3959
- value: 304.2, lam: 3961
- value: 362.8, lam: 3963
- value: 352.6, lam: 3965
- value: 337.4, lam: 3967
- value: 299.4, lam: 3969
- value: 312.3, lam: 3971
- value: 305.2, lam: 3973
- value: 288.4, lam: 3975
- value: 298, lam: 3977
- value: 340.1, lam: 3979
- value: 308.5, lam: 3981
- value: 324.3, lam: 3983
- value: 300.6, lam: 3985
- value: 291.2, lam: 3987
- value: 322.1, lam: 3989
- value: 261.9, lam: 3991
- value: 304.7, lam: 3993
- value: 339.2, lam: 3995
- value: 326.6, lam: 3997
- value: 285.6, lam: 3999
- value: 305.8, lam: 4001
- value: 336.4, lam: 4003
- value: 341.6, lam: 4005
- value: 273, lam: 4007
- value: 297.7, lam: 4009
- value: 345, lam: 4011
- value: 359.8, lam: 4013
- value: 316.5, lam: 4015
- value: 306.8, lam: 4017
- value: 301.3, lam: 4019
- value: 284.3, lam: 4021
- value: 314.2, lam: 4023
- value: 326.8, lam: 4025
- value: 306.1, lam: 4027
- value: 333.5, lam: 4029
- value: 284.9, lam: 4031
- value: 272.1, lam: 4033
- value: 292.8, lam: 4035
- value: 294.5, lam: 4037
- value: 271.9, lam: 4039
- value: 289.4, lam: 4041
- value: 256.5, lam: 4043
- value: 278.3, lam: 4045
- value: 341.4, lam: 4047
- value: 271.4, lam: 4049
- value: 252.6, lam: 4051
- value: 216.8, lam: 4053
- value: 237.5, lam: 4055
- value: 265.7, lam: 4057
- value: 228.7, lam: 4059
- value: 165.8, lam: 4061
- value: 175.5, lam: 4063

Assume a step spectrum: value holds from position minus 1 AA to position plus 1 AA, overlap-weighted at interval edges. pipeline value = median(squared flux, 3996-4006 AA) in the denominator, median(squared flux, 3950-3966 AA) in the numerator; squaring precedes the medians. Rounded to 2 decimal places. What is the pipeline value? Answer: 1.08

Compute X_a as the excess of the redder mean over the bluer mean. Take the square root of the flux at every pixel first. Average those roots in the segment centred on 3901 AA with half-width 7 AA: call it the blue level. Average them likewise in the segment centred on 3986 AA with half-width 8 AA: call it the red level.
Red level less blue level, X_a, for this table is 1.0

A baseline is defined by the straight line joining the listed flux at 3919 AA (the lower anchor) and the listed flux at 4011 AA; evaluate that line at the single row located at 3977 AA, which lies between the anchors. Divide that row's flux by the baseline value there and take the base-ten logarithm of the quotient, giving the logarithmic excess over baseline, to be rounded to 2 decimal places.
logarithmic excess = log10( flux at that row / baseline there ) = -0.04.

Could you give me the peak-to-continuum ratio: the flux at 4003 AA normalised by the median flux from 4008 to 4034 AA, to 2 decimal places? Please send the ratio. 1.10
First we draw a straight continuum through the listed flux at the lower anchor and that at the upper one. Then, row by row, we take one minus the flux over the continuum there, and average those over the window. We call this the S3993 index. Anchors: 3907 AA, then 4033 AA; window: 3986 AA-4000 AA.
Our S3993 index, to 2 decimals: -0.08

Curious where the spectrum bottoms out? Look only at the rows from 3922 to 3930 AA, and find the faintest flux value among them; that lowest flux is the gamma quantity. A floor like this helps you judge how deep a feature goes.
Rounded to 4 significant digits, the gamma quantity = 299.0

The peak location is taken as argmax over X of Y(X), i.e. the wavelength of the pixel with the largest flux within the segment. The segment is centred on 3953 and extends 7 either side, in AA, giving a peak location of 3949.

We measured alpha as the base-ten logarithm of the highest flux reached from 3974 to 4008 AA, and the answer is 2.53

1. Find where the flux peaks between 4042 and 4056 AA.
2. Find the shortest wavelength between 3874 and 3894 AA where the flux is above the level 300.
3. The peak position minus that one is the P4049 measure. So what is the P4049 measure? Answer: 170 AA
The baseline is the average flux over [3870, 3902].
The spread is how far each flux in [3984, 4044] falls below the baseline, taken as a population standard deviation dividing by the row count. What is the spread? 25.7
